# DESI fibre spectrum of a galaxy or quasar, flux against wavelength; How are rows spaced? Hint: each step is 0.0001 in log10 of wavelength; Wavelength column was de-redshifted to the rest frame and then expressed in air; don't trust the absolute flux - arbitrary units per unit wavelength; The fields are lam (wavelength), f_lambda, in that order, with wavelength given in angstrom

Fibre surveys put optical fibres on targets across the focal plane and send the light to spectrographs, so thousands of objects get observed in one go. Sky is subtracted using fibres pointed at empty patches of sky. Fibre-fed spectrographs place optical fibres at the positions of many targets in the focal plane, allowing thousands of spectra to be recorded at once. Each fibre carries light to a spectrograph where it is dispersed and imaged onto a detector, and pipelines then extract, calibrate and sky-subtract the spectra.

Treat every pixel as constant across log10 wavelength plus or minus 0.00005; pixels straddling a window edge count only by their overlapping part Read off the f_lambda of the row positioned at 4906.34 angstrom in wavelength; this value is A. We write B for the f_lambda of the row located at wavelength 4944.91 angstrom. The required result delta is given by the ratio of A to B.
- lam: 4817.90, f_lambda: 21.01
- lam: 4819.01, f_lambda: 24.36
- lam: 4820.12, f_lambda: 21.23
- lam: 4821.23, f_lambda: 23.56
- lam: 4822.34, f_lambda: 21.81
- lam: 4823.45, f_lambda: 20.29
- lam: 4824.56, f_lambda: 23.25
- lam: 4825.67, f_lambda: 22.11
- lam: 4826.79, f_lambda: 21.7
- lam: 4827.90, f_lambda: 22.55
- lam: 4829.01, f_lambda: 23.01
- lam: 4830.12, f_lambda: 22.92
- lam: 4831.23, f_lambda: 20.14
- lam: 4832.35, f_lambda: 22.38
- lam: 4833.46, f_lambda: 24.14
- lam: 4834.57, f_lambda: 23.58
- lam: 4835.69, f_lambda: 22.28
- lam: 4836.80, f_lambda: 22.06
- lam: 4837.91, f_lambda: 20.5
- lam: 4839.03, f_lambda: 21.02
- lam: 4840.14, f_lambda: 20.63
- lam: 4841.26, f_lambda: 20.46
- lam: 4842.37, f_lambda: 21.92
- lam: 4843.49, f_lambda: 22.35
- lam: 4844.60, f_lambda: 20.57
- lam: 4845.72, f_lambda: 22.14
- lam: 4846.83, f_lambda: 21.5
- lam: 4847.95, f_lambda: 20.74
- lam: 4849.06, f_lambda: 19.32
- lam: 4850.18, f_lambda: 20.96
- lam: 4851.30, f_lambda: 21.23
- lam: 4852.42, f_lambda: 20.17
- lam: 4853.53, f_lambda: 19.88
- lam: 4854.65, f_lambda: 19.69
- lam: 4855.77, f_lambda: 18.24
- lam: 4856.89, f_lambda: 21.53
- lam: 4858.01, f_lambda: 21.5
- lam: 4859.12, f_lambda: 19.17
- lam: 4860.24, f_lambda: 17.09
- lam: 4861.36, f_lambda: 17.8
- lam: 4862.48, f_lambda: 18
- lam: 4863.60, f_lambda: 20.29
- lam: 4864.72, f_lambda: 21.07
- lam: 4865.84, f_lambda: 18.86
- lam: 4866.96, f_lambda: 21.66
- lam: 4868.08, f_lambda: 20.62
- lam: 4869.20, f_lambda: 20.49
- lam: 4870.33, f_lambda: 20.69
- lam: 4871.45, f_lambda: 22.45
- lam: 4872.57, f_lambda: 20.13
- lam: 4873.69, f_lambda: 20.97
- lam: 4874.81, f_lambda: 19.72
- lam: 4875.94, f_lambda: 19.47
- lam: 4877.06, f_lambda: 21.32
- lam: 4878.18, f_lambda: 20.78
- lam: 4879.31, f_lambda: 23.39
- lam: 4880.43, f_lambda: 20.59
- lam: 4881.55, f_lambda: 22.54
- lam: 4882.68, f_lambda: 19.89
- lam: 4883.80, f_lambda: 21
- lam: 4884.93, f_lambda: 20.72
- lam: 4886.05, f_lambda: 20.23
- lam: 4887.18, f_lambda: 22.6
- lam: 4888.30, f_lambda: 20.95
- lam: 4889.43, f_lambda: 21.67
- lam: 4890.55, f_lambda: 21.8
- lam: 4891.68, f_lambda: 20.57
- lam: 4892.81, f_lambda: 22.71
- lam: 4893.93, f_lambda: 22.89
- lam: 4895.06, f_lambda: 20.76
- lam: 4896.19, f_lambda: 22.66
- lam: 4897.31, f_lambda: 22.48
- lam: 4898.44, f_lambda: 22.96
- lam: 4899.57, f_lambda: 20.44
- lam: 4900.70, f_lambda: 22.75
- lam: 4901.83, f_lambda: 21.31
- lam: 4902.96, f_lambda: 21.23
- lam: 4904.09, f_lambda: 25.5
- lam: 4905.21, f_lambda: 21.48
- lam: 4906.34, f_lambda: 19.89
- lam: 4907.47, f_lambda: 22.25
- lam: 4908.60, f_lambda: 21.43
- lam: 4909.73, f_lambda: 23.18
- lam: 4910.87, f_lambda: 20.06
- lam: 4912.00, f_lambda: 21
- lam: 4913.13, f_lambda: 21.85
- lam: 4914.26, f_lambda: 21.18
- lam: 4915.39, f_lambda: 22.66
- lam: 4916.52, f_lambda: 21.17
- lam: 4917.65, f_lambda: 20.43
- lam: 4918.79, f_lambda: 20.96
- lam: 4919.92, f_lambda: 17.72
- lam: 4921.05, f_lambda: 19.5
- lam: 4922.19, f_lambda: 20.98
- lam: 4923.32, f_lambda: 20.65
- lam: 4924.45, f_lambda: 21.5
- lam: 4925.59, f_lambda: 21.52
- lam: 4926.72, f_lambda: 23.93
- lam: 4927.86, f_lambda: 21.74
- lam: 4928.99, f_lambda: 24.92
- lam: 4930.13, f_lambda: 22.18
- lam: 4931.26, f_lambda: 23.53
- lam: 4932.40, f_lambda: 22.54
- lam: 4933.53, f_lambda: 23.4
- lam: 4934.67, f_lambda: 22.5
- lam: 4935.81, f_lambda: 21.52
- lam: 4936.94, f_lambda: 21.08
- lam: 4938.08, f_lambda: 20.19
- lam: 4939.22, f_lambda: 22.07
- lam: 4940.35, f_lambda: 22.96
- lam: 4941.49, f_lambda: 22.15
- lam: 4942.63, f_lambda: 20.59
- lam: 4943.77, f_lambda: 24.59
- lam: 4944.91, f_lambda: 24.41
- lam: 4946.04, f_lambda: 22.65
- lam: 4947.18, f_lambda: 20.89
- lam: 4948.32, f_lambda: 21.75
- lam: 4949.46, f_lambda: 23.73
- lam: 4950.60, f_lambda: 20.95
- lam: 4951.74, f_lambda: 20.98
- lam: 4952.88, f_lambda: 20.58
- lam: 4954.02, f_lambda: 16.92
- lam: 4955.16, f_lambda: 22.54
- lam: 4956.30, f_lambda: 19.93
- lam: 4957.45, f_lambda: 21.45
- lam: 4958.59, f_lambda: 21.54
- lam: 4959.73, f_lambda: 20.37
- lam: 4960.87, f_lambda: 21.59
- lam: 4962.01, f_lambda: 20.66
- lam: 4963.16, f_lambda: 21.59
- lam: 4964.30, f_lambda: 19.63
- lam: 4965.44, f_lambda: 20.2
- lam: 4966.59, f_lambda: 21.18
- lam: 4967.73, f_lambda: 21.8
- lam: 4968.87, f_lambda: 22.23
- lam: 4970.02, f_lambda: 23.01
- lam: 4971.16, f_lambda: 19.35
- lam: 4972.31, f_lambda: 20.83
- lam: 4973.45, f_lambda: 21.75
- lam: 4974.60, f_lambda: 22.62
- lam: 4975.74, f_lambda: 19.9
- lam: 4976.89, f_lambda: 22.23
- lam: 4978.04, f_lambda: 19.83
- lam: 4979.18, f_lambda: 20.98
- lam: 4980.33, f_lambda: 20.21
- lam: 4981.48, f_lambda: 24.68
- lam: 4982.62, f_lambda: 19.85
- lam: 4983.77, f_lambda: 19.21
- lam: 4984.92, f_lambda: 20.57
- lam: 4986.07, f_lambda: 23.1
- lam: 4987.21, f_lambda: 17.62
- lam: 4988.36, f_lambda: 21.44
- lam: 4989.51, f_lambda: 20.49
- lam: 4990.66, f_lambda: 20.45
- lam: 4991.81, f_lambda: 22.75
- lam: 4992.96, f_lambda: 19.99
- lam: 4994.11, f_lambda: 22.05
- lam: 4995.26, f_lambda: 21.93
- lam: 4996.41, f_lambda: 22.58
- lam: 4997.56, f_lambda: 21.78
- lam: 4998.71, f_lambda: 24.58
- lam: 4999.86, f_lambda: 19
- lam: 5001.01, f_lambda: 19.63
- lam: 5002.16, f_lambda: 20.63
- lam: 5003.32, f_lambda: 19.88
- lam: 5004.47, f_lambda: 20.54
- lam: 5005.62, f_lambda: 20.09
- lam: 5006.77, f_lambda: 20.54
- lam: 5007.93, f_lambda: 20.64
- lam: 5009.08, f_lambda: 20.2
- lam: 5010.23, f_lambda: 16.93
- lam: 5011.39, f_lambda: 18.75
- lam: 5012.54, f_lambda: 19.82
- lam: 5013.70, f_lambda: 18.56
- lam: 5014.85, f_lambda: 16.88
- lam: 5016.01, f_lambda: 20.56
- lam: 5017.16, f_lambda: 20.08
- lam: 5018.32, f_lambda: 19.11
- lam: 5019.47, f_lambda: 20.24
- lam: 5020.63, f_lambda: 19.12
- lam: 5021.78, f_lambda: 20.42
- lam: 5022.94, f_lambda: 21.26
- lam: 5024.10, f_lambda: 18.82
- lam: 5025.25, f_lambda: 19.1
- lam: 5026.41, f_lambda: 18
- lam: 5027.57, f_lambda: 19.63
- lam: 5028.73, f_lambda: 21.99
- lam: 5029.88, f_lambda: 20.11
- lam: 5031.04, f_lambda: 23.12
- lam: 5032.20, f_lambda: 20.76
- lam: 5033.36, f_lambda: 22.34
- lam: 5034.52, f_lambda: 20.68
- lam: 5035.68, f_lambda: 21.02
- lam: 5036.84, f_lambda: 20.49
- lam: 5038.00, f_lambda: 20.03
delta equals 0.81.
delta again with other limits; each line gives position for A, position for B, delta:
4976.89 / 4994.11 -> 1.01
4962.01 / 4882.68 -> 1.04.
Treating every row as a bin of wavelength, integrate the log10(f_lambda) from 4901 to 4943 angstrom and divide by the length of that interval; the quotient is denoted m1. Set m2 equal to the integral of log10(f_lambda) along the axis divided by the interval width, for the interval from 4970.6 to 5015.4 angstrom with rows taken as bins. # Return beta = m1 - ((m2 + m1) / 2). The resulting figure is 0.012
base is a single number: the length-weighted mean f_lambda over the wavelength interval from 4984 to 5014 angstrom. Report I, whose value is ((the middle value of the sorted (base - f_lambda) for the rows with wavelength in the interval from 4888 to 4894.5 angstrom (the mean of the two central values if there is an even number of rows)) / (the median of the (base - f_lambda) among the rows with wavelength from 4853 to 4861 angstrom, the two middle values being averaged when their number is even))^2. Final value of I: 1.8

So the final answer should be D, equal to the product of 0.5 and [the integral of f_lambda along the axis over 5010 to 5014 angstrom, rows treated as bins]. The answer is 37.2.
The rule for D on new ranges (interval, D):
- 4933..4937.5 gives 49.8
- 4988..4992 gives 42.2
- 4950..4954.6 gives 45.8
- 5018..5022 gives 39.5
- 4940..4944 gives 44.7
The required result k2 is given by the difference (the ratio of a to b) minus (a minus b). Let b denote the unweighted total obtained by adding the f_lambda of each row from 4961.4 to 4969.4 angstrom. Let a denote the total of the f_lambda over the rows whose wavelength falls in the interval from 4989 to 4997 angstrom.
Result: -1.9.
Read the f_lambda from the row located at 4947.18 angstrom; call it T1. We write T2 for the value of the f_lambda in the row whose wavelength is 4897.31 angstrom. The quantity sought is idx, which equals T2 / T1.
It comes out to 1.08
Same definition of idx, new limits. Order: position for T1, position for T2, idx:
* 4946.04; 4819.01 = 1.08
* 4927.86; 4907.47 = 1.02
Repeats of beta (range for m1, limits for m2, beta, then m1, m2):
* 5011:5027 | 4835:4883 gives -0.014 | 1.29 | 1.31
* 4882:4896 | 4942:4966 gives 0.001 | 1.33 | 1.33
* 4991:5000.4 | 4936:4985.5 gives 0.005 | 1.34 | 1.33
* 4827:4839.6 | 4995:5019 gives 0.022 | 1.35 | 1.30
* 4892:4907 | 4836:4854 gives 0.010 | 1.34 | 1.32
